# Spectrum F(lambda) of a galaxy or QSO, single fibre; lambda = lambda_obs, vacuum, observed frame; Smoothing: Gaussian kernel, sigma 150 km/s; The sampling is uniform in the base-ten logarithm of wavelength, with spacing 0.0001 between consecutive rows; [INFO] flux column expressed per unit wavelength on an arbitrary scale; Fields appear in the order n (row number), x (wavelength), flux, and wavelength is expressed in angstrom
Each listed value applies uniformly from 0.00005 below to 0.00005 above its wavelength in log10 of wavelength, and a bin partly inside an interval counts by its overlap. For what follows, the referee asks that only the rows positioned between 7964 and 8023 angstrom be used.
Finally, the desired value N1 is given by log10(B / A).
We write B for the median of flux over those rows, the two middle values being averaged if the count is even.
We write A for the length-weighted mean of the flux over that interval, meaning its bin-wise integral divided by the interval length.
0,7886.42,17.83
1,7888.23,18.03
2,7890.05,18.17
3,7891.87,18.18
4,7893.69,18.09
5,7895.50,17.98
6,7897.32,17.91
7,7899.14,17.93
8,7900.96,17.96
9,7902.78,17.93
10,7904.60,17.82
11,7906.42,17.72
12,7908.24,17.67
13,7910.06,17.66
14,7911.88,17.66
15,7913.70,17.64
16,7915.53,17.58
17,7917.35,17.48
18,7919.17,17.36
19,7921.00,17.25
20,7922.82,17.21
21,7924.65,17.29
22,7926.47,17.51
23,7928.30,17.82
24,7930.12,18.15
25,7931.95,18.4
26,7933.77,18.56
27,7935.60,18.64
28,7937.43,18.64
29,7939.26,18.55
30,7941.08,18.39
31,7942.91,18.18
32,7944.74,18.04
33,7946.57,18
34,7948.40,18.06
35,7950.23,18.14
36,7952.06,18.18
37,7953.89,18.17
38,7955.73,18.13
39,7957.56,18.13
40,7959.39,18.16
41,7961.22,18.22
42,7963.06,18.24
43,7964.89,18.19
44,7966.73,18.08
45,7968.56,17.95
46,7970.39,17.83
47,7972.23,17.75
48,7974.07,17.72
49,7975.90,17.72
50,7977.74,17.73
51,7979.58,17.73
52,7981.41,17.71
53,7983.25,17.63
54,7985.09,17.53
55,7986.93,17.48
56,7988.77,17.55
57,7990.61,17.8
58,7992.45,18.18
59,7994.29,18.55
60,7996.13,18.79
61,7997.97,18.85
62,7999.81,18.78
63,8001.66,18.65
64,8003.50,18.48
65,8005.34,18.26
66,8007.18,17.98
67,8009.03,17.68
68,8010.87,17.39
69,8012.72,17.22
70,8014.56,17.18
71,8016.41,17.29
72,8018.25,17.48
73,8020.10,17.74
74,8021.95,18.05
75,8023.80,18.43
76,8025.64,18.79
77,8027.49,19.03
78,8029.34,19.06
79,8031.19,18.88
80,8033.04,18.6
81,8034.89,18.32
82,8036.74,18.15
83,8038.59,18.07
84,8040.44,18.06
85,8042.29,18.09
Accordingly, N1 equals -0.0039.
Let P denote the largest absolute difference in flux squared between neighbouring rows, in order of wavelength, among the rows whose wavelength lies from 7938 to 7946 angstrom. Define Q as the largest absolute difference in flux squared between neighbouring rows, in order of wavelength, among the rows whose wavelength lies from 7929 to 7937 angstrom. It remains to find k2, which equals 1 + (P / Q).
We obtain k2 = 1.8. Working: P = 7.7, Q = 9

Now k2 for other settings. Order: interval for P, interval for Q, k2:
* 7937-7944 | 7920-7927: 2.0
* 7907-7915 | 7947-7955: 1.2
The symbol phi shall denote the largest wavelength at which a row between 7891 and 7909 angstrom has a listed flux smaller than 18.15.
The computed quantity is 7908.24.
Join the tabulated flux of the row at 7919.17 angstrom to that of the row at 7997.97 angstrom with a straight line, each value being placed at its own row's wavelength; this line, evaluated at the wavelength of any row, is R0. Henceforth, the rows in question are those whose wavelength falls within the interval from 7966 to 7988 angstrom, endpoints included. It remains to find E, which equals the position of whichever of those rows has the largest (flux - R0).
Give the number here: 7966.73 angstrom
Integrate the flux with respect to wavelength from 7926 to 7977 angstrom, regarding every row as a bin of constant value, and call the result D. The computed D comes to 925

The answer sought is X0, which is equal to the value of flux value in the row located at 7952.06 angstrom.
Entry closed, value 18.18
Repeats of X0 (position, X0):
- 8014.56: 17.18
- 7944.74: 18.04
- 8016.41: 17.29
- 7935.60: 18.64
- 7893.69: 18.09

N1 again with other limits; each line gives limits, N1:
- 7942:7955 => 0.0010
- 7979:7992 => -0.0006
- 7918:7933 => -0.0050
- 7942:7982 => 0.0016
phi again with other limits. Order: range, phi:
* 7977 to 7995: 7990.61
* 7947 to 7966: 7957.56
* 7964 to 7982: 7981.41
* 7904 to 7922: 7921.00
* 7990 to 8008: 8007.18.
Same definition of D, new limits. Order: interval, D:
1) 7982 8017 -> 629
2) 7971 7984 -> 230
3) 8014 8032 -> 328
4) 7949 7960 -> 200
